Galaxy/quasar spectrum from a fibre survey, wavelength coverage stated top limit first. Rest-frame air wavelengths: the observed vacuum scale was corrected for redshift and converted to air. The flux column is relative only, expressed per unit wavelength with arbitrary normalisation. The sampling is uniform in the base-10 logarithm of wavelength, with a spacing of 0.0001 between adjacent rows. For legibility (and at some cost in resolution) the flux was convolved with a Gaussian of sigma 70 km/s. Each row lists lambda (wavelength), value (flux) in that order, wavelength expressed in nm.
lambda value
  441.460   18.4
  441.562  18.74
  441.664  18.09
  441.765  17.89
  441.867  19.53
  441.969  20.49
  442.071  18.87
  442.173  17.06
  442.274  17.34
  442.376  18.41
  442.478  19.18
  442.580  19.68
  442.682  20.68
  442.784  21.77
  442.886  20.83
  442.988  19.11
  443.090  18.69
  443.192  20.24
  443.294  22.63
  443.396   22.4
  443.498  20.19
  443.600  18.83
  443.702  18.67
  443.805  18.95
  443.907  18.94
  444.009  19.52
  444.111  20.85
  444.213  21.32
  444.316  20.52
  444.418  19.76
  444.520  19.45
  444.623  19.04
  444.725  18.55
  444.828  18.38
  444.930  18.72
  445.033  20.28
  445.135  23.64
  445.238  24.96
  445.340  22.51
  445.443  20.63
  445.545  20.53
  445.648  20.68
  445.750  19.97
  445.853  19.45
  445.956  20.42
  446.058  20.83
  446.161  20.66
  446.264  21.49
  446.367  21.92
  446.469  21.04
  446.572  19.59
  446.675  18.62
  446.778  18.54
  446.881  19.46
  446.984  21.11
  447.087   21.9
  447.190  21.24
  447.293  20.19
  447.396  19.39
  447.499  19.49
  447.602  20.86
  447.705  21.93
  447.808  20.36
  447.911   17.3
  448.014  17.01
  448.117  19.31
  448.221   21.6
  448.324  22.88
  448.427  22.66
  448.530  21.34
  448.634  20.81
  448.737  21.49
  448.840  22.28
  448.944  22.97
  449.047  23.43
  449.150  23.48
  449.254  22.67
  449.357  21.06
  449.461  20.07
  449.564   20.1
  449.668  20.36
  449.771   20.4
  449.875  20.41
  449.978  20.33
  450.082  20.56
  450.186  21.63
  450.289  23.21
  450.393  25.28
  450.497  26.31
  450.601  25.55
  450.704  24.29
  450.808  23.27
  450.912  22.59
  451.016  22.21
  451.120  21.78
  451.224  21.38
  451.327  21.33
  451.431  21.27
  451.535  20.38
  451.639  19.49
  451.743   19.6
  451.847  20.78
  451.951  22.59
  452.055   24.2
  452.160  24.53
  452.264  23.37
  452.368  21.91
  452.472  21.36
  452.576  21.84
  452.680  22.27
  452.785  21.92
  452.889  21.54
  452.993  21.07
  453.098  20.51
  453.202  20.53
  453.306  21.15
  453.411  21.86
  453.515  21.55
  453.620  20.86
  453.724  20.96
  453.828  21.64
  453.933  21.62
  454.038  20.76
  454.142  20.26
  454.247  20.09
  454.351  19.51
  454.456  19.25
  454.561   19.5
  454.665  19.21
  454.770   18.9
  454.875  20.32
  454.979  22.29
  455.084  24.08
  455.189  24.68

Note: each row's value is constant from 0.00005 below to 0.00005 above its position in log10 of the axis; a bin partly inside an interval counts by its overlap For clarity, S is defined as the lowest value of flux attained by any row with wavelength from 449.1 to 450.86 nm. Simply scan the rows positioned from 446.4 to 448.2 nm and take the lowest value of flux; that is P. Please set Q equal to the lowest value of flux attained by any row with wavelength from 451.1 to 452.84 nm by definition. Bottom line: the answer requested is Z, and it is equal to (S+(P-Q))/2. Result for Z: 8.8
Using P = 17.01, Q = 19.49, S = 20.07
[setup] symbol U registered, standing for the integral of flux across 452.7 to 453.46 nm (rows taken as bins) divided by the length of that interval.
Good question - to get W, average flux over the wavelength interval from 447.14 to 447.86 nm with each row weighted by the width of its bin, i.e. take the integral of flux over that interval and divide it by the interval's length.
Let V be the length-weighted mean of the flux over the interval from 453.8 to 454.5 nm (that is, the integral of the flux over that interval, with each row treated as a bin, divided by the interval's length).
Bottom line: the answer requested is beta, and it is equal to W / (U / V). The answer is 19.7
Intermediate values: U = 21.2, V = 20.4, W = 20.5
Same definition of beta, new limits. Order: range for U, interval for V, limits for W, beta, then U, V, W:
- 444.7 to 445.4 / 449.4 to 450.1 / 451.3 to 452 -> 20.0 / 21.1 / 20.3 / 20.7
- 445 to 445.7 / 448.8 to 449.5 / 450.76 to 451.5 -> 22.3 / 22.0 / 22.3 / 21.9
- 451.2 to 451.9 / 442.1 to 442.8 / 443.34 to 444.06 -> 18.2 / 20.6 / 19.0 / 19.7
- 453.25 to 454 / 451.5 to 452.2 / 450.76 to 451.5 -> 22.2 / 21.3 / 21.6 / 21.9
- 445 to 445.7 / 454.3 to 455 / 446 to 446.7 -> 18.6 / 22.0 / 19.8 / 20.7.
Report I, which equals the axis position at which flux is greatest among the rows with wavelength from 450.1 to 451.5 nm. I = 450.497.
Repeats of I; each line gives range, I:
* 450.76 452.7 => 452.160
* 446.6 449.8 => 449.150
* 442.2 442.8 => 442.784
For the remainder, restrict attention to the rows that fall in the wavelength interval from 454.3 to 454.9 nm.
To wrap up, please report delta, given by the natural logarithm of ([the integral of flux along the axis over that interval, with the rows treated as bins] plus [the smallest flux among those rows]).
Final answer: 3.42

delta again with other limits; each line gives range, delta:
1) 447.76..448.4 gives 3.39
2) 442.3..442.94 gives 3.44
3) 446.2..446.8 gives 3.42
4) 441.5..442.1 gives 3.38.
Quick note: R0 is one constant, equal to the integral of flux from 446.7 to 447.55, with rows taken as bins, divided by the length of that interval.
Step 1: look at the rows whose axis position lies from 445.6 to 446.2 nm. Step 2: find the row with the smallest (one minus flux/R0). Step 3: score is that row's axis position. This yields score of 446.058 nm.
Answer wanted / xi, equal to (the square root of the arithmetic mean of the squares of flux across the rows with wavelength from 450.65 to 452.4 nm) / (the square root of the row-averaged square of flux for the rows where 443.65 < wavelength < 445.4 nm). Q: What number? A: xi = 1.09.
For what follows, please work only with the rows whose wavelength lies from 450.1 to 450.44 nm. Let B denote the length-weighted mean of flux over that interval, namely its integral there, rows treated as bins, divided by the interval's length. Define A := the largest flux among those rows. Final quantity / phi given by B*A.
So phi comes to 583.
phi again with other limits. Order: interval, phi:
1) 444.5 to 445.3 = 510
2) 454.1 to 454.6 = 399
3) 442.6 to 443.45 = 470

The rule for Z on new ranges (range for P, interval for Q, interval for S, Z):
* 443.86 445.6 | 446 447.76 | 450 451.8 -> 9.7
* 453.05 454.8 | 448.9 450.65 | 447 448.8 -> 7.9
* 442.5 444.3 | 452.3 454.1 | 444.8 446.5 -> 8.3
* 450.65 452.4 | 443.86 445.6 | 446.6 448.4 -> 9.1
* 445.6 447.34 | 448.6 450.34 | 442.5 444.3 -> 8.6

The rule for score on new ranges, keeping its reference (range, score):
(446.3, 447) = 446.367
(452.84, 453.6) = 453.411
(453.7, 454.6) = 453.828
